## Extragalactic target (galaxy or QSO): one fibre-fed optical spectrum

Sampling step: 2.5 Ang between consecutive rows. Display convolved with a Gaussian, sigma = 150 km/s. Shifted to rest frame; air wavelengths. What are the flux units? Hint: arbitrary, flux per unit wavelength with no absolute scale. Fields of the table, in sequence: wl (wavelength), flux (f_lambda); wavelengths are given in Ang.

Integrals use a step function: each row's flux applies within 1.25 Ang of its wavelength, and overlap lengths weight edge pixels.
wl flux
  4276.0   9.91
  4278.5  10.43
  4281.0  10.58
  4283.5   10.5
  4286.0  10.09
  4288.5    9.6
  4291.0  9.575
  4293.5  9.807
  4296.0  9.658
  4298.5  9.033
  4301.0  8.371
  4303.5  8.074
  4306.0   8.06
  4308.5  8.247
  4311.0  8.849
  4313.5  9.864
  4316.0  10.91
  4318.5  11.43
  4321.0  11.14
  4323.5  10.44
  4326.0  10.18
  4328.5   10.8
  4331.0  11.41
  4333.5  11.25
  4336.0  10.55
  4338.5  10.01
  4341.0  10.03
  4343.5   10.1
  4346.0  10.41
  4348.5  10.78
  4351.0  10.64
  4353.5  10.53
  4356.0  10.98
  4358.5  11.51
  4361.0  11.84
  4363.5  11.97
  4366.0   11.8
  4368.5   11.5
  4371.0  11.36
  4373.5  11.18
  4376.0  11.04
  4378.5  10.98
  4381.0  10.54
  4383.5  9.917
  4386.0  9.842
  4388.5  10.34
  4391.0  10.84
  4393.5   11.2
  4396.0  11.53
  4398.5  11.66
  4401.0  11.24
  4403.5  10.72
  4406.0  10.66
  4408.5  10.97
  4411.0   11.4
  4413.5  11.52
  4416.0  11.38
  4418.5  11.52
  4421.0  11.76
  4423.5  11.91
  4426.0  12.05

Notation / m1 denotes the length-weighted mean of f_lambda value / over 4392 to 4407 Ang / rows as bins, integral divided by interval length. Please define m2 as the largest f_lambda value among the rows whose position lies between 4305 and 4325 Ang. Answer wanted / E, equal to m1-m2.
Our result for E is -0.26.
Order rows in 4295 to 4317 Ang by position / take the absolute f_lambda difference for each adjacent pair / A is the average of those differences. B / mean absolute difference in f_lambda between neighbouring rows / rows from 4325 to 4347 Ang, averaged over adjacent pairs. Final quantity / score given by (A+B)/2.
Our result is 0.47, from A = 0.56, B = 0.38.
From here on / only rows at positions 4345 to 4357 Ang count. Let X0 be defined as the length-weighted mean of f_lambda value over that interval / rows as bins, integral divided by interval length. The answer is 10.7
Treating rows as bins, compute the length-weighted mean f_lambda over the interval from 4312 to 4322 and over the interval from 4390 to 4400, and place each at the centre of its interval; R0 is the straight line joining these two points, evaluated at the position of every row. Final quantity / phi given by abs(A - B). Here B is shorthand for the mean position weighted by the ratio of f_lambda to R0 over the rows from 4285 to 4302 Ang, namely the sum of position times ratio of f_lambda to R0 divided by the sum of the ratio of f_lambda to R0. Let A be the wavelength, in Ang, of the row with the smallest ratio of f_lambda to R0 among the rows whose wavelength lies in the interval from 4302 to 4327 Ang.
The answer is 12.8 Ang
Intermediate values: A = 4306.0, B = 4293.2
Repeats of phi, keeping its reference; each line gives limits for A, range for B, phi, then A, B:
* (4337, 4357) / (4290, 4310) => 39.2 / 4338.5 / 4299.3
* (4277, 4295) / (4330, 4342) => 44.8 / 4291.0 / 4335.8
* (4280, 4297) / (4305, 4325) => 24.4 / 4291.0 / 4315.4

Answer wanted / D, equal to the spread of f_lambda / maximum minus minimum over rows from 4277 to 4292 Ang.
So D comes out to 1.0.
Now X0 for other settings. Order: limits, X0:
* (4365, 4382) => 11.2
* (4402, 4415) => 11.1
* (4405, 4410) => 10.9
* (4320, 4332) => 10.8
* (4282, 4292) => 10.0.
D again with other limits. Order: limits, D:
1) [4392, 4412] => 1.0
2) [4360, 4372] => 0.6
